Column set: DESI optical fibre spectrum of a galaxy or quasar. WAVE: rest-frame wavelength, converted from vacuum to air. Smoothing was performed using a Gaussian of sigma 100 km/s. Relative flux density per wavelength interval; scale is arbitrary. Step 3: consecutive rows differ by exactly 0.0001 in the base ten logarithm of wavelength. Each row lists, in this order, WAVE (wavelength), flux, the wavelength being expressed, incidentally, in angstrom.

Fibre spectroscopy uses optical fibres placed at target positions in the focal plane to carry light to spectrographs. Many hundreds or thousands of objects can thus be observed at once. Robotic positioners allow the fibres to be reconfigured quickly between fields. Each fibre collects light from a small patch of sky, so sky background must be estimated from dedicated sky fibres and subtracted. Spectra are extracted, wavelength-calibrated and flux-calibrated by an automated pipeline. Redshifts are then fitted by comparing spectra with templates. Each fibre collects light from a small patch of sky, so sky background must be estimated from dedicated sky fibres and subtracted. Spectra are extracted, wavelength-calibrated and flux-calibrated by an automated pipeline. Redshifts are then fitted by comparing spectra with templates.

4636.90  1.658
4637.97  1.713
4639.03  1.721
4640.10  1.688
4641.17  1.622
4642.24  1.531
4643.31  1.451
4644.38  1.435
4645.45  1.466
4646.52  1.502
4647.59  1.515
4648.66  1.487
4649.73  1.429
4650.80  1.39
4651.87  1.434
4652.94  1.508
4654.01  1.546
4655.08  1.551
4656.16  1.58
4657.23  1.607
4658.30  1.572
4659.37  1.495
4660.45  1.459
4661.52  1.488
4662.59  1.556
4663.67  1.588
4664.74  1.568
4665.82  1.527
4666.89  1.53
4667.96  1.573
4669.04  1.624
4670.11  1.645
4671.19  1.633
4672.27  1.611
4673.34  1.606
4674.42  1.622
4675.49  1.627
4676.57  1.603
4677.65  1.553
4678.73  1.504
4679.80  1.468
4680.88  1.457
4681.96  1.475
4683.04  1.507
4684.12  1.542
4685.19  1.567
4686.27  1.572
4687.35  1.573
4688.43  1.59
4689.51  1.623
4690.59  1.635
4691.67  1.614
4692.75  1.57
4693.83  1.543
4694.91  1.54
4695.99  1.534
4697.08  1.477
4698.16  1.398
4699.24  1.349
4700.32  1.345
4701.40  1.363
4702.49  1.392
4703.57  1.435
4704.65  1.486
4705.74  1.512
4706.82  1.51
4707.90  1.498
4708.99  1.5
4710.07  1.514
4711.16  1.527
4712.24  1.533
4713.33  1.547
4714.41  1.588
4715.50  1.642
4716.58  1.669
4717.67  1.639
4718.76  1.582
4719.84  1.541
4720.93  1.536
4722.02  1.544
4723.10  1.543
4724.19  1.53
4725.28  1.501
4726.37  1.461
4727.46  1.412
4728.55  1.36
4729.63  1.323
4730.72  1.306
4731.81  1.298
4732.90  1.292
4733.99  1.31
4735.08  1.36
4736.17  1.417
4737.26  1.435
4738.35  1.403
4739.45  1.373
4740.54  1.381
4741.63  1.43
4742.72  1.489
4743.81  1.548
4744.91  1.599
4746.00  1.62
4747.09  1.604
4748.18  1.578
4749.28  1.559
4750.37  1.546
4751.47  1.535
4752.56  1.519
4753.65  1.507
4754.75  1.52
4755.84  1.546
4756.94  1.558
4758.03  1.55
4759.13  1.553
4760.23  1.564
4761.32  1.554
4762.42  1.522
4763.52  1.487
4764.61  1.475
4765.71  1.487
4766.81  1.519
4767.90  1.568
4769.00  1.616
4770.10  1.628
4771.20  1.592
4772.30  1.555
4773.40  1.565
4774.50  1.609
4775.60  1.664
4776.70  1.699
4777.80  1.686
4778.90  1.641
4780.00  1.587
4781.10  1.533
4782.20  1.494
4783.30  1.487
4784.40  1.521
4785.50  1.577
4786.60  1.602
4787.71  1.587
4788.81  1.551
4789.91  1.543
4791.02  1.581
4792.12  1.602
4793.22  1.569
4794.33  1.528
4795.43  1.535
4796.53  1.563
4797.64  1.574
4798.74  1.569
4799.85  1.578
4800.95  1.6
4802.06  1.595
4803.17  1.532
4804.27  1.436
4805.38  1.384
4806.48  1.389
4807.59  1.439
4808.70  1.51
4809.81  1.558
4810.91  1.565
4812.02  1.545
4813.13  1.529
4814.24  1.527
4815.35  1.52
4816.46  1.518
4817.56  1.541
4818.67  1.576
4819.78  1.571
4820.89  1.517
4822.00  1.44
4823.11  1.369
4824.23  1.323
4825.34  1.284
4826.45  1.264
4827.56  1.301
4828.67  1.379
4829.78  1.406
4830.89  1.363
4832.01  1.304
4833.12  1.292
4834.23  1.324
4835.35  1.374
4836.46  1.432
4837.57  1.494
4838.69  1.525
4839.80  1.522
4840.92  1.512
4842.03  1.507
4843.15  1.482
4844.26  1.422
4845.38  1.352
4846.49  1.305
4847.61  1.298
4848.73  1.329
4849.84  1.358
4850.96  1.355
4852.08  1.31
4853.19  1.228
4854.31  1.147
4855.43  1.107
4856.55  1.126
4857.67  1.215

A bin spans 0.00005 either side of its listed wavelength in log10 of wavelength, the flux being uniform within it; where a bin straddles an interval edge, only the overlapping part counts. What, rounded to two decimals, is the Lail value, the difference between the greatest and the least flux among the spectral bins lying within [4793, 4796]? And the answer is 0.04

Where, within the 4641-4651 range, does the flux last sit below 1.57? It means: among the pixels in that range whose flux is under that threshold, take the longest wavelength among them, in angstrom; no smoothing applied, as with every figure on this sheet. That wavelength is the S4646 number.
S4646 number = 4650.80 angstrom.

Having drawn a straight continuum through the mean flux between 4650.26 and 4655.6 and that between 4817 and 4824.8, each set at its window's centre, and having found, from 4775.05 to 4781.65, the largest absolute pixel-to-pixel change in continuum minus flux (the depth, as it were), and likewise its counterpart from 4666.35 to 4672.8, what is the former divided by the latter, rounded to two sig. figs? 1.1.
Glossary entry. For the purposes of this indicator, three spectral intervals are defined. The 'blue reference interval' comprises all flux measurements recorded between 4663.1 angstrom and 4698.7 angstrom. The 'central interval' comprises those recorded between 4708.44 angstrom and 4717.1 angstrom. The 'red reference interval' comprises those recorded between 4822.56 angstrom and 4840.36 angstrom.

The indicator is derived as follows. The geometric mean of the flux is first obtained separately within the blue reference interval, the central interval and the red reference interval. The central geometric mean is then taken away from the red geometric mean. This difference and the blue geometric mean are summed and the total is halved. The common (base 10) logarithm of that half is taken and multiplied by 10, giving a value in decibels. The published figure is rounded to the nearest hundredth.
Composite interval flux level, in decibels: -1.66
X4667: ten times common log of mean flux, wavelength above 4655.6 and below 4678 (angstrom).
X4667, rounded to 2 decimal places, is 1.97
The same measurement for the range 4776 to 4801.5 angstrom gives 1.97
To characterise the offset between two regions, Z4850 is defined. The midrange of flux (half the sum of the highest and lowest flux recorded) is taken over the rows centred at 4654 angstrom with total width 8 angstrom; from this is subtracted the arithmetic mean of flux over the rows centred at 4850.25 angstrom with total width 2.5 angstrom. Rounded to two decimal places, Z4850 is 0.14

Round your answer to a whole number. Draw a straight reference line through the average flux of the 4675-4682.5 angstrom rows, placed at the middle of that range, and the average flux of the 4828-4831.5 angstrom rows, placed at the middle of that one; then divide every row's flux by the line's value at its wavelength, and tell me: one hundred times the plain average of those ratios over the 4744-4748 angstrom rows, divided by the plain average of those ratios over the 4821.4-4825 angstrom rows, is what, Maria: 111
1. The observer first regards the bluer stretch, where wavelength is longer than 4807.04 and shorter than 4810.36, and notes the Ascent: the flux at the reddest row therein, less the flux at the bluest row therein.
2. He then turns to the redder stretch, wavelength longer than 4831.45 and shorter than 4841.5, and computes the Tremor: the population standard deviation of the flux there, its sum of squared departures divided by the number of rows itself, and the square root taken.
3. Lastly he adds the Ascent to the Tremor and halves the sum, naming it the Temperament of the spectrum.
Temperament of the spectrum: 0.11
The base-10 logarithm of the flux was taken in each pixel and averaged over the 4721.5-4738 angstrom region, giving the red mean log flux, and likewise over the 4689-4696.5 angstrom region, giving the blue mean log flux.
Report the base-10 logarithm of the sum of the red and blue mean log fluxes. -0.461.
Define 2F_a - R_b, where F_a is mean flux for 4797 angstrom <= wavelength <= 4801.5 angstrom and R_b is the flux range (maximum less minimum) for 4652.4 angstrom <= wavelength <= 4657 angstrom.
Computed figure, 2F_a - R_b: 3.09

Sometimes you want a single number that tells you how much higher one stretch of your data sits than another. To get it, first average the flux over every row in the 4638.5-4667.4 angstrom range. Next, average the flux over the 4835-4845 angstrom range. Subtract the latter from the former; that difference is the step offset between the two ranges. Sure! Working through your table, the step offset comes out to 0.053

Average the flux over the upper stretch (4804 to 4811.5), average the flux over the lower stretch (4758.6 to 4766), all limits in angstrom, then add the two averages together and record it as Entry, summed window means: 2.99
